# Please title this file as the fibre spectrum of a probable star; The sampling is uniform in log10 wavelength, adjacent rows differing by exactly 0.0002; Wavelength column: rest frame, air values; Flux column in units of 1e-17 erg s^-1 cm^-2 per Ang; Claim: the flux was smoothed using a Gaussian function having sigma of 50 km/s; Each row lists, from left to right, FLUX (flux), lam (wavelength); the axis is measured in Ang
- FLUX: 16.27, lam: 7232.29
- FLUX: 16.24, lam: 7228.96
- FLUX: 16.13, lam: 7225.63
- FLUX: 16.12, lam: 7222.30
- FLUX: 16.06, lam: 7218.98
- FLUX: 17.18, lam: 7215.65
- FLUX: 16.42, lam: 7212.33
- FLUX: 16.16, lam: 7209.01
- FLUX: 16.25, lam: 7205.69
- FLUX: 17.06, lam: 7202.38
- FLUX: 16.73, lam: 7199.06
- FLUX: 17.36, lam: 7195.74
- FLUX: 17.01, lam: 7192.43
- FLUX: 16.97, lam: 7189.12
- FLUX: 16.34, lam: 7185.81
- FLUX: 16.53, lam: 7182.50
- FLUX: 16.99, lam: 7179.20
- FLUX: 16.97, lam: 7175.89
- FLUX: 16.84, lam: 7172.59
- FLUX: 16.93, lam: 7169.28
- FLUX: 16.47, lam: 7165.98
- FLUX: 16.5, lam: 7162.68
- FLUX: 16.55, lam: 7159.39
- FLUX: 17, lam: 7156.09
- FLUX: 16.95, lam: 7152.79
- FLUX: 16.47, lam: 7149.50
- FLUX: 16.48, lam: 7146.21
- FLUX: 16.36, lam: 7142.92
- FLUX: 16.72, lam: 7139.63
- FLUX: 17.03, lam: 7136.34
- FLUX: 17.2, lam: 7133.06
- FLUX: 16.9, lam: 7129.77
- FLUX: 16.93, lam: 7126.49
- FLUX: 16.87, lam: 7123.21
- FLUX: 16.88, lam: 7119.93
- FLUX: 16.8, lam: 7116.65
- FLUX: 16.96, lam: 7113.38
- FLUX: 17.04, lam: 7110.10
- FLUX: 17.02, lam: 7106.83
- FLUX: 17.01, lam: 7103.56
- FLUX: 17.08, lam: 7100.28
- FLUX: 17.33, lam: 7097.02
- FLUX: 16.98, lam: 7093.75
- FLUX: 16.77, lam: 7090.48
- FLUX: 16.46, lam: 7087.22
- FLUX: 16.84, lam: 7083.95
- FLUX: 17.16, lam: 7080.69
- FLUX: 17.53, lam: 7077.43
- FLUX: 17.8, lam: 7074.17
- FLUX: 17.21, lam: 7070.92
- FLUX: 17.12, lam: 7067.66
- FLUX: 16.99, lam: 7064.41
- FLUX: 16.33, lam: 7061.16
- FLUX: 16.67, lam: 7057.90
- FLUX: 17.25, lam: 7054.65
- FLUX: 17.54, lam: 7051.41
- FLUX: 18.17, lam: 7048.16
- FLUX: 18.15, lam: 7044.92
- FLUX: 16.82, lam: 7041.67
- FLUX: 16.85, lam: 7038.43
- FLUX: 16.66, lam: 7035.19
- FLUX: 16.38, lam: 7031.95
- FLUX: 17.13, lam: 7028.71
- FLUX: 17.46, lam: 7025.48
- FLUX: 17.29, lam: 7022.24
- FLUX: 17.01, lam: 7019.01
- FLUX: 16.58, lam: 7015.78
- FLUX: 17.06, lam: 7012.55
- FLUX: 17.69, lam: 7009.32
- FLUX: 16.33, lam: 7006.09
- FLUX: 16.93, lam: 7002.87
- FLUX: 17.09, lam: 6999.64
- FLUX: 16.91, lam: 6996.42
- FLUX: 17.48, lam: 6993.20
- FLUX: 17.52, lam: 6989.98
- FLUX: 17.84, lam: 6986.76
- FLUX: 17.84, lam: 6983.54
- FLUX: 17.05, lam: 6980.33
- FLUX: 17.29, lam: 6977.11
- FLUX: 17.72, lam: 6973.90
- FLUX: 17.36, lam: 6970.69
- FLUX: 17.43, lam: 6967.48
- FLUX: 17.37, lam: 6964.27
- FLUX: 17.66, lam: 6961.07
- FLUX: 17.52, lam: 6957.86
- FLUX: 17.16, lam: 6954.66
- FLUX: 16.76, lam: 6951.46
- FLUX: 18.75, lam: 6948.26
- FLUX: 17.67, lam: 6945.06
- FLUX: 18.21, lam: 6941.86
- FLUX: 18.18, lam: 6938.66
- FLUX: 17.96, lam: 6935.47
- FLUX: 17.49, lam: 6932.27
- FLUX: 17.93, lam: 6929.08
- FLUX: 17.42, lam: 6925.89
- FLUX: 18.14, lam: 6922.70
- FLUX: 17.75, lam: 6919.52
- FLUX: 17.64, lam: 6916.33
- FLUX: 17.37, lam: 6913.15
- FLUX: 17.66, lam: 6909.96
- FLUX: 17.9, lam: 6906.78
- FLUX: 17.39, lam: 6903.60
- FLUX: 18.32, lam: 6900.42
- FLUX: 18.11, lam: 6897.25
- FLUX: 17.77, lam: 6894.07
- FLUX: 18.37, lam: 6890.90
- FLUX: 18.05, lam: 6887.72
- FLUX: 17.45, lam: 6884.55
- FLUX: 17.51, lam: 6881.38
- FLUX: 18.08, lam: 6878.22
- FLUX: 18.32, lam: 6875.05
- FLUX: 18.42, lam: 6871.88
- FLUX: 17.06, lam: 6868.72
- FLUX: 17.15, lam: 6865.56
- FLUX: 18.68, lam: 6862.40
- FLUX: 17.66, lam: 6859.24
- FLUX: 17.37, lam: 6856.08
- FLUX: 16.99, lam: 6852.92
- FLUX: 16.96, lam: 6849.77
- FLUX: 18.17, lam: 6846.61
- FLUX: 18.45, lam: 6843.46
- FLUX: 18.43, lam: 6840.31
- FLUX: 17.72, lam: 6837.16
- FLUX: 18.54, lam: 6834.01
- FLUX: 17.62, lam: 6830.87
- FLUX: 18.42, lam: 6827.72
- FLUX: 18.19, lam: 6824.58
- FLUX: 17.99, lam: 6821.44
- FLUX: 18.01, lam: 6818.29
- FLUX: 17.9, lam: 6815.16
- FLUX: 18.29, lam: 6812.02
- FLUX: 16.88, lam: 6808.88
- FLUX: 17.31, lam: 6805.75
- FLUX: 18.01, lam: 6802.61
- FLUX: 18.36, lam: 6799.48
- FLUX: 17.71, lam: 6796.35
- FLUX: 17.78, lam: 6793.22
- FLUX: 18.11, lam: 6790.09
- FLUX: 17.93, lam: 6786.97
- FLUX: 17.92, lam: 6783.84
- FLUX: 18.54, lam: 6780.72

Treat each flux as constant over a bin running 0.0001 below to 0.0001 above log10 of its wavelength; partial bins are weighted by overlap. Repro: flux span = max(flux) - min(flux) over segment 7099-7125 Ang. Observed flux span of 0.28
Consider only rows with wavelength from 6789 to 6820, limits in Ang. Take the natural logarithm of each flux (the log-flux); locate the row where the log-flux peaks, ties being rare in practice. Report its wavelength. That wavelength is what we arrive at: 6799.48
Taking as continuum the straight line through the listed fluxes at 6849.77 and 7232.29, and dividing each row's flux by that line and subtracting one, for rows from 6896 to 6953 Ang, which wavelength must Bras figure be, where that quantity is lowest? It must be 6951.46 Ang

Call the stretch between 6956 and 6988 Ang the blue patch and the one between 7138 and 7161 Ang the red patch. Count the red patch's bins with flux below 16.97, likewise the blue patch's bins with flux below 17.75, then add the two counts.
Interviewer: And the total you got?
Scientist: 14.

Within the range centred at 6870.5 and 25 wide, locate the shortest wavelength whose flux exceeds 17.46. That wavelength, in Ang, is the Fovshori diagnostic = 6859.24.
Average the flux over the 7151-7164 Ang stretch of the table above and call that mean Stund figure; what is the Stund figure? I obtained 16.8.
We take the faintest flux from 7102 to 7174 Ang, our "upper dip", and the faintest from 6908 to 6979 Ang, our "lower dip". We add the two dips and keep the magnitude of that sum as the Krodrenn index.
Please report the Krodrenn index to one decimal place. 33.1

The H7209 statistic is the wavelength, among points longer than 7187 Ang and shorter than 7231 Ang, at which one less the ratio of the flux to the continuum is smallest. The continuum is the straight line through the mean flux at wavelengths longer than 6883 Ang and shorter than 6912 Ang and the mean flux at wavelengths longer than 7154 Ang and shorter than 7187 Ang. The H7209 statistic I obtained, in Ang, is 7195.74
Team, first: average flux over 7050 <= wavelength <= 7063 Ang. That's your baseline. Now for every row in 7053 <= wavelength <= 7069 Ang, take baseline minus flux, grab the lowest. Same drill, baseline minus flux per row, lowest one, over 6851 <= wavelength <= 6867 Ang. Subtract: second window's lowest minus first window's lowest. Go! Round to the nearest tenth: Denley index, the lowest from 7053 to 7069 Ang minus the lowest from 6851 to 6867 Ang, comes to 1.4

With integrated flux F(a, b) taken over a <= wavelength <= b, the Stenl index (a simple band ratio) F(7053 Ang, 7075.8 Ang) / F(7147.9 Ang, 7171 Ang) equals 1.01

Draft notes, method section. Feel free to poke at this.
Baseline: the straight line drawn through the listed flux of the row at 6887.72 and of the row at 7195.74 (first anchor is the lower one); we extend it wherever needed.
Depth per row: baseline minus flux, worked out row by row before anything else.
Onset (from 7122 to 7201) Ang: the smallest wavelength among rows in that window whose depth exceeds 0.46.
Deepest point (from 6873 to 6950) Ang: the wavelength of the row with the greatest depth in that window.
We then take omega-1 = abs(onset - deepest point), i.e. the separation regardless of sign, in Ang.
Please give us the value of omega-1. 219.6 Ang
